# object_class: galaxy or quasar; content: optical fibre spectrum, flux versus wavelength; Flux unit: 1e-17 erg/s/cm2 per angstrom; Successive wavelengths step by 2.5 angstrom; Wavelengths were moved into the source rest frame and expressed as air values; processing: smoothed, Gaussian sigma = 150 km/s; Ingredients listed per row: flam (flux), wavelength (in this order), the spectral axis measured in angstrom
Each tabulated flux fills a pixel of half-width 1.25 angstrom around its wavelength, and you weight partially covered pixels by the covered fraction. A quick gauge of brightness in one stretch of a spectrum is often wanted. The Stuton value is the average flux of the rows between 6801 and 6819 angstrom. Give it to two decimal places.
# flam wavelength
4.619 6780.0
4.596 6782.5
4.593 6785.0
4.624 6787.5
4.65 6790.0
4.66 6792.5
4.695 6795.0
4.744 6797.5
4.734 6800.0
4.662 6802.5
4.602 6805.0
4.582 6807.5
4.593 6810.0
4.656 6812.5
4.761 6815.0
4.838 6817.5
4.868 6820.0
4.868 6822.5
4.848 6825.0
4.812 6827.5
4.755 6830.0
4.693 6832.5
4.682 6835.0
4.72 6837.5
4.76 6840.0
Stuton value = 4.67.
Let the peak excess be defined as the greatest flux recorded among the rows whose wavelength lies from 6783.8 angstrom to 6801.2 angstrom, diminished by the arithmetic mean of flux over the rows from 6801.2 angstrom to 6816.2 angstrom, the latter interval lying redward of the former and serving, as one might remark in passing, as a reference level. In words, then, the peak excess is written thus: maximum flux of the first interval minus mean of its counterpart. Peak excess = 0.10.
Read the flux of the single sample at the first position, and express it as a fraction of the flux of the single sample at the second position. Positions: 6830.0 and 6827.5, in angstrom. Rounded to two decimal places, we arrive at 0.99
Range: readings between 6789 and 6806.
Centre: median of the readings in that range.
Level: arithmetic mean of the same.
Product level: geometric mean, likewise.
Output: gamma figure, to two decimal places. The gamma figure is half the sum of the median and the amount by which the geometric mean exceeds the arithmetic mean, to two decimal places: 2.33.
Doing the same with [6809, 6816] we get 2.33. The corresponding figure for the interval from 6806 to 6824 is 2.38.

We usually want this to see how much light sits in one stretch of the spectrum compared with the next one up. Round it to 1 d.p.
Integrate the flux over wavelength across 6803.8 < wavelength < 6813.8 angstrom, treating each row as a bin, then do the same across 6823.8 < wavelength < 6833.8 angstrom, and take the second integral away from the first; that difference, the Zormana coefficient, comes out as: -1.7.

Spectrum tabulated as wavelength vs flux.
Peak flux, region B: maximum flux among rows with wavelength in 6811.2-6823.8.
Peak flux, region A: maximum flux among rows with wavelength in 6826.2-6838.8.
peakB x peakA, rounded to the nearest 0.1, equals 23.4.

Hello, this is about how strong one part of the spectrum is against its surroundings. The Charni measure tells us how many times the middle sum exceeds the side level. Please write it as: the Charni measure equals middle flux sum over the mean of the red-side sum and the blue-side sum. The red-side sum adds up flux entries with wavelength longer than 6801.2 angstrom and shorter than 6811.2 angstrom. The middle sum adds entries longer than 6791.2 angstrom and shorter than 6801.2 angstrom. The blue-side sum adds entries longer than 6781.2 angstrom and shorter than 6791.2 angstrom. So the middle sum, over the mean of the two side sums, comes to 1.02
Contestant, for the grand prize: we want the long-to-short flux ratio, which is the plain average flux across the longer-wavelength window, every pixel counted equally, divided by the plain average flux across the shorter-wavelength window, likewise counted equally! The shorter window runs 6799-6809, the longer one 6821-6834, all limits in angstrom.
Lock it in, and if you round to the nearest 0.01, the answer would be 1.03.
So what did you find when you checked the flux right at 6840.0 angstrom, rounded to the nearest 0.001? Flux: 4.760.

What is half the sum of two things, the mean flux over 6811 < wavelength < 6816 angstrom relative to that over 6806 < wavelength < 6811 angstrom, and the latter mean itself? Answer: 2.81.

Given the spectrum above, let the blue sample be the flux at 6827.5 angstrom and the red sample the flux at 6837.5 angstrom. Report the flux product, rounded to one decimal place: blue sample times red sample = 22.7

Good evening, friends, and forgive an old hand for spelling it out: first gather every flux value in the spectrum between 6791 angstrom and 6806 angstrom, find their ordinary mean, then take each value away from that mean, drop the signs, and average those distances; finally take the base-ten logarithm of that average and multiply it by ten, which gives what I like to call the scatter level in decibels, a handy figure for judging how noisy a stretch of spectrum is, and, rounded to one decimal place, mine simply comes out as -13.8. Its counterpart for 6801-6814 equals -14.9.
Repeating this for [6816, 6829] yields -17.6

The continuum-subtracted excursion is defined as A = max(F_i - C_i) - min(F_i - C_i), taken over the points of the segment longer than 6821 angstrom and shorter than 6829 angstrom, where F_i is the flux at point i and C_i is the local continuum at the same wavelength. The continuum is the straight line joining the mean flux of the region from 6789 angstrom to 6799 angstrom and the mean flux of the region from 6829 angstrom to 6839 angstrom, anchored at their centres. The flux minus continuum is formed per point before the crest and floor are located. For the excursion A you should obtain 0.059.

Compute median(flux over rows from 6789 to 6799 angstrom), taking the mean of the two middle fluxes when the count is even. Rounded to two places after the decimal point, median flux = 4.68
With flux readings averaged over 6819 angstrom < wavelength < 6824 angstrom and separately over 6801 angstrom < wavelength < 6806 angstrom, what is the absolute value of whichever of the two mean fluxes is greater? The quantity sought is 4.87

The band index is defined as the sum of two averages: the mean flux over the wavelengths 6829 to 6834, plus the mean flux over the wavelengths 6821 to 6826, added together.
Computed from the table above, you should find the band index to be 9.58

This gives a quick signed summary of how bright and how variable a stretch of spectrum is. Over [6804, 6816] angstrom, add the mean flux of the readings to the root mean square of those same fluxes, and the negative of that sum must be -9.28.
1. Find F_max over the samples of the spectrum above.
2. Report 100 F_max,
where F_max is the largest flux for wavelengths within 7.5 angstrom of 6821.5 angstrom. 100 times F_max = 487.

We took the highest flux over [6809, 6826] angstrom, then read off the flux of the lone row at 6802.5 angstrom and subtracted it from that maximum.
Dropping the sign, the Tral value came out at 0.206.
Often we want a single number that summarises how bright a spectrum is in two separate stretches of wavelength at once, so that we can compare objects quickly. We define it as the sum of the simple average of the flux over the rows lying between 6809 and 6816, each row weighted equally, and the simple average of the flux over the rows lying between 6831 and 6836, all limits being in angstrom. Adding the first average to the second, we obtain 9.36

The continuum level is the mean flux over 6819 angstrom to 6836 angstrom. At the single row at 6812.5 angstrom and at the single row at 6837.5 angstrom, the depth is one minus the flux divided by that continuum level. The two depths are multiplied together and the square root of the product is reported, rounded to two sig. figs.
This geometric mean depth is 0.020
